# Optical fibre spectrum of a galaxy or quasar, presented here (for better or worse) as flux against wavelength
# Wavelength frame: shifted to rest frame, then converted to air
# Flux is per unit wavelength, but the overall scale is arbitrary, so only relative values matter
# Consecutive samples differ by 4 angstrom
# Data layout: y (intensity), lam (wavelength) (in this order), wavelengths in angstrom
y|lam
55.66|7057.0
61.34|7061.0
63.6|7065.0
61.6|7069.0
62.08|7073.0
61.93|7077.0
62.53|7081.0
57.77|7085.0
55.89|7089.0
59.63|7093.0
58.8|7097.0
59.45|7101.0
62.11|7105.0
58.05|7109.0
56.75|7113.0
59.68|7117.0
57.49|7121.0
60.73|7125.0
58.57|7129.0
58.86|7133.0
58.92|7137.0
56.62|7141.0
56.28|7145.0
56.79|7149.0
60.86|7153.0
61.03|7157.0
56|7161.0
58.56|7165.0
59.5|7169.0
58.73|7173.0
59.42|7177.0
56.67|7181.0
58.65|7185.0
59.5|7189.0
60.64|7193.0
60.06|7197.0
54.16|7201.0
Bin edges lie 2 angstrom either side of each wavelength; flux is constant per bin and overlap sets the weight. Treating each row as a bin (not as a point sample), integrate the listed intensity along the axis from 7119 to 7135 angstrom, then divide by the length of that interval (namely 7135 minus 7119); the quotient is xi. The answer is 58.9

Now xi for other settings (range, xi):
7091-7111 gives 59.6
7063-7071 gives 62.6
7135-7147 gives 57.3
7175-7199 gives 59.2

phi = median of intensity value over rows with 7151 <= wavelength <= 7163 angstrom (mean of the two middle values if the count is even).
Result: 60.9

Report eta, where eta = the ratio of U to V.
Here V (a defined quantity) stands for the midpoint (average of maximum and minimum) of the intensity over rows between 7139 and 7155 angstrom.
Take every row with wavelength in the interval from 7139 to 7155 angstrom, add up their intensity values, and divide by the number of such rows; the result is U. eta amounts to 0.984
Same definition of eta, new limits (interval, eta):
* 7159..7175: 1.008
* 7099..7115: 0.994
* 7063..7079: 0.995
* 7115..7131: 1.000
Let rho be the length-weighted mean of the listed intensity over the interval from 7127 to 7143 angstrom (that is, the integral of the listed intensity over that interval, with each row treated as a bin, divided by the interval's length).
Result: 58.2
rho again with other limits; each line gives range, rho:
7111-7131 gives 58.6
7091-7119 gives 59.2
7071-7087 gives 61.1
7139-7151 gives 56.6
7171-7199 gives 59.1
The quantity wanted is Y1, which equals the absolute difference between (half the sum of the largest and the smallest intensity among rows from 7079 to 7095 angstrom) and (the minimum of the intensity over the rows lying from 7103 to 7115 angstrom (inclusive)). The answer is 2.46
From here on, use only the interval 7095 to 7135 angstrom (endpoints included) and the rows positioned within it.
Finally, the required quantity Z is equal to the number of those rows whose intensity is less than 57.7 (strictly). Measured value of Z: 2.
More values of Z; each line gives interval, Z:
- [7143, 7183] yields 4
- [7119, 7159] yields 4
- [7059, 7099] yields 1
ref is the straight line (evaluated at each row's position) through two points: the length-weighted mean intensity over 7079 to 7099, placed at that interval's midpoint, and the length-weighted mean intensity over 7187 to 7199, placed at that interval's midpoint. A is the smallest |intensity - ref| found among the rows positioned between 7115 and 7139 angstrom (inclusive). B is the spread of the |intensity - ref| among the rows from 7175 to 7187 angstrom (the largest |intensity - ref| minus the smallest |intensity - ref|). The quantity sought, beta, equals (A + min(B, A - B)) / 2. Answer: -0.9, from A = 0.45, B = 2.8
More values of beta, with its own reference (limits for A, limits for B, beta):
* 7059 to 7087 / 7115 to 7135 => 0.4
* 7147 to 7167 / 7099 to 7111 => -0.1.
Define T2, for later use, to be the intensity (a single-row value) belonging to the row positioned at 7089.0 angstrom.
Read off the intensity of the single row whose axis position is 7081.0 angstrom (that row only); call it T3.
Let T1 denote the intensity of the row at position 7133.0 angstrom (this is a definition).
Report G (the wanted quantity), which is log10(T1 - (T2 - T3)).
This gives 1.82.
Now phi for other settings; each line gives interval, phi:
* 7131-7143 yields 58.9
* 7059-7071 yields 61.6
